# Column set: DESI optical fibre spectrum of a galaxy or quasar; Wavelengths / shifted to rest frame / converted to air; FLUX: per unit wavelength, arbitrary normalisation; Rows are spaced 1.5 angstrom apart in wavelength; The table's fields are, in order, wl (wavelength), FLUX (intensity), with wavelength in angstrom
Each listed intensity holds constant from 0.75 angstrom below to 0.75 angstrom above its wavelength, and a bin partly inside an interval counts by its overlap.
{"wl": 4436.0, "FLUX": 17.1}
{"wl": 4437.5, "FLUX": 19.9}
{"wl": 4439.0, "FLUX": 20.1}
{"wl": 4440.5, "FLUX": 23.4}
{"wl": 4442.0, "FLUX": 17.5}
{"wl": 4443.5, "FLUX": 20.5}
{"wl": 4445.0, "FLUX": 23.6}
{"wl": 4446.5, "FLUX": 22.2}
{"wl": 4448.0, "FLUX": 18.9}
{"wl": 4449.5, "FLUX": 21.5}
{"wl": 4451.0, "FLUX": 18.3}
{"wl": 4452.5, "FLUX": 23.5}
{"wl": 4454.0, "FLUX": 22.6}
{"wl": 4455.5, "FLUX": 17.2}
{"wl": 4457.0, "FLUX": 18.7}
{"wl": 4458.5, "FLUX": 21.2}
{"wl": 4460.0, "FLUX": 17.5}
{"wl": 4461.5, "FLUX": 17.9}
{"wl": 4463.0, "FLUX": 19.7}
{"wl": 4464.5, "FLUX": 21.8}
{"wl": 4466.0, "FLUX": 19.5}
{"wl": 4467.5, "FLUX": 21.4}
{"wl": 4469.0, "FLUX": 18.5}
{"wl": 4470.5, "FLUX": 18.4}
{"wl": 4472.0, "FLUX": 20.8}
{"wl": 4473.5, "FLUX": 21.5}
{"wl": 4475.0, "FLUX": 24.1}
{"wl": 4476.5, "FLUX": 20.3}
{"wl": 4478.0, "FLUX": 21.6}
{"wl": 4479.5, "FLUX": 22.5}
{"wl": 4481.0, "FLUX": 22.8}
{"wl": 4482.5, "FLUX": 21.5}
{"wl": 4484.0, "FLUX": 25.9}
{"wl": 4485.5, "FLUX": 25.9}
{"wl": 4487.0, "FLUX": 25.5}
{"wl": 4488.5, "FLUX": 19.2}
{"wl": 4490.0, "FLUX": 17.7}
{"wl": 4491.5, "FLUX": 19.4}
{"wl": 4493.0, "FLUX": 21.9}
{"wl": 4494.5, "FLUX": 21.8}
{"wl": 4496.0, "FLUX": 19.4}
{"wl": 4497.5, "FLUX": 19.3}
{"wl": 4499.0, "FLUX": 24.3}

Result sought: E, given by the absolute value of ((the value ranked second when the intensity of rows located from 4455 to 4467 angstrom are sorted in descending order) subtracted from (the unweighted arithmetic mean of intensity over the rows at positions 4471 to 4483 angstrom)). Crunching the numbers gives 0.7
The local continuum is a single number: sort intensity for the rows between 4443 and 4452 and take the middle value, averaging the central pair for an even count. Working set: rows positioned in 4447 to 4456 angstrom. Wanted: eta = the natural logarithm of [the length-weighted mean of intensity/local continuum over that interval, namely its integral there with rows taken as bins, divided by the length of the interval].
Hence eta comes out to -0.03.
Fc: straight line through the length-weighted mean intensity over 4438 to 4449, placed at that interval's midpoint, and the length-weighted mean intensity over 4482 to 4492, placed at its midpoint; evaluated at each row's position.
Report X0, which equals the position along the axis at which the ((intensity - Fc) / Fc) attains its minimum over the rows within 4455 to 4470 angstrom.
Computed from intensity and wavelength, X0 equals 4455.5 angstrom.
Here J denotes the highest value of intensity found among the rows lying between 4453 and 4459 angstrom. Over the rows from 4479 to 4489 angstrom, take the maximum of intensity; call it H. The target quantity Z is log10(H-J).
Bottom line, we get 0.5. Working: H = 25.9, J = 22.6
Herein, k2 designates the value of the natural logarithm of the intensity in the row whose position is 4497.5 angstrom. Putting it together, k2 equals 2.96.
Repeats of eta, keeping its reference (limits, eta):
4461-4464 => -0.09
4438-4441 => 0.02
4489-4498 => -0.05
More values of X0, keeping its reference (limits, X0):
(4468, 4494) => 4490.0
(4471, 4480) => 4476.5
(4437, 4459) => 4455.5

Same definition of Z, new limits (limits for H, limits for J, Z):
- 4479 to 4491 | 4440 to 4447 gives 0.4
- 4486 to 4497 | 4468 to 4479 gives 0.1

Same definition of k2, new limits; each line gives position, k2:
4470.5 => 2.91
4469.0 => 2.92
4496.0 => 2.97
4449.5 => 3.07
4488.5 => 2.95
